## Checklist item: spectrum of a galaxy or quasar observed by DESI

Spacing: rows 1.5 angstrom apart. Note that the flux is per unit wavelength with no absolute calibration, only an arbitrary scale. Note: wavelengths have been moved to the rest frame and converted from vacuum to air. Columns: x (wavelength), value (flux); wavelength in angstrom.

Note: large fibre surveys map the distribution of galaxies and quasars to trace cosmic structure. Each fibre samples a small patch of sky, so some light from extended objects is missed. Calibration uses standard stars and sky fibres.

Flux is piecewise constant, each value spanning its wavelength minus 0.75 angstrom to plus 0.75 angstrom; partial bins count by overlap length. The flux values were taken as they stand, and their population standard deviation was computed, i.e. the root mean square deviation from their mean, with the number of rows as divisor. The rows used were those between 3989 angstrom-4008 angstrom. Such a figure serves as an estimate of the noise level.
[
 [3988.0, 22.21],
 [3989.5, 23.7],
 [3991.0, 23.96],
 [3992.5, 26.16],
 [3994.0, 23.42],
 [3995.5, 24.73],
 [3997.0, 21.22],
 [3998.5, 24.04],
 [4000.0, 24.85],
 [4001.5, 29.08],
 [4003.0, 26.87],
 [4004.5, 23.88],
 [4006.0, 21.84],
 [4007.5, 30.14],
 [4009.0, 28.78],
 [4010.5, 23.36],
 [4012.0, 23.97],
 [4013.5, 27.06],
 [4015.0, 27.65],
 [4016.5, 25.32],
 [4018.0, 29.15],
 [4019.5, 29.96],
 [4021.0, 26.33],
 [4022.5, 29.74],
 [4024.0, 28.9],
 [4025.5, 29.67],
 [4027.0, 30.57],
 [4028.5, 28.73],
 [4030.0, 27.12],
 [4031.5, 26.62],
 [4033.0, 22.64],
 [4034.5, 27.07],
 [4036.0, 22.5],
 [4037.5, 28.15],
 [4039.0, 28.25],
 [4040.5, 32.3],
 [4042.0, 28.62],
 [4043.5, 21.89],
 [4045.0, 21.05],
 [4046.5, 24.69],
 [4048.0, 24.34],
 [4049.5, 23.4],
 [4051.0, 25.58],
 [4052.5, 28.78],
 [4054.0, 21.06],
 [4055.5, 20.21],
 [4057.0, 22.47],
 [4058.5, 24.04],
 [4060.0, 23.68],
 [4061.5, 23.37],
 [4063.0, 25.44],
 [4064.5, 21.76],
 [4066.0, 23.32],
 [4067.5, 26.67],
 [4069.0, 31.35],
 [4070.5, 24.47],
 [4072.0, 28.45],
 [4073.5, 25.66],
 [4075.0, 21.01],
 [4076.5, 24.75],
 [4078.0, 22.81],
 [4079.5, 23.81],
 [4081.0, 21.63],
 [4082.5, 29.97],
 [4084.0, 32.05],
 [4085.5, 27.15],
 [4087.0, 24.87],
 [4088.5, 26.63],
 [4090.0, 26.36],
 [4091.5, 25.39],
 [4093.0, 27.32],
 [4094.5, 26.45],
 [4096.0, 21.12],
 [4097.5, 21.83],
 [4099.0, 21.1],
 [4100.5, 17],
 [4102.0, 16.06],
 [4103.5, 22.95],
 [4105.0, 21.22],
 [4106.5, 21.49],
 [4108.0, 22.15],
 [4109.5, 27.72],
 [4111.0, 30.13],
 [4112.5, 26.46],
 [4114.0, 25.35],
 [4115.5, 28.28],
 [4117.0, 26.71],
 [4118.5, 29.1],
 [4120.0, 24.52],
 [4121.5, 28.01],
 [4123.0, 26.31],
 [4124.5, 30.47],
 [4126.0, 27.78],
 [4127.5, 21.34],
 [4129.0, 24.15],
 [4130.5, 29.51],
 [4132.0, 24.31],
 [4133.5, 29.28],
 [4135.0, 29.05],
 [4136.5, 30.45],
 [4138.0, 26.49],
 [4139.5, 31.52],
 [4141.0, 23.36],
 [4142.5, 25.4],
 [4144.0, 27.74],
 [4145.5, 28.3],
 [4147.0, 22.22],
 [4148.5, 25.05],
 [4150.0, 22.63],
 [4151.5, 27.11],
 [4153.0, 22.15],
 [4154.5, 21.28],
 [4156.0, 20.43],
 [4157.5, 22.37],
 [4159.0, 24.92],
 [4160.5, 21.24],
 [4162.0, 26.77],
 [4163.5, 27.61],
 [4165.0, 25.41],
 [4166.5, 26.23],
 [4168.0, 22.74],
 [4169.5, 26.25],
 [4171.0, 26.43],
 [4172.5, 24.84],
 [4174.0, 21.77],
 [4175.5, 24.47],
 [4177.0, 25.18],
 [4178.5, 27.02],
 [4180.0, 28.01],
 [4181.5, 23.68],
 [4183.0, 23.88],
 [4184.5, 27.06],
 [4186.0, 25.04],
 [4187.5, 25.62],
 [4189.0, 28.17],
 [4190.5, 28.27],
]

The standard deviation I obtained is 2.5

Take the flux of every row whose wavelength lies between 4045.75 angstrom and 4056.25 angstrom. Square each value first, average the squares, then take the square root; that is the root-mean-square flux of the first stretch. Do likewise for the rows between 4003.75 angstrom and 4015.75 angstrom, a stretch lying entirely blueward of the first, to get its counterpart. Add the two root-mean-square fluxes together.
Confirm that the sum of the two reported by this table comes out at 50.1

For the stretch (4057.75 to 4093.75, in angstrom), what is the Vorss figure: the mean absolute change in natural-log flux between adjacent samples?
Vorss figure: 0.111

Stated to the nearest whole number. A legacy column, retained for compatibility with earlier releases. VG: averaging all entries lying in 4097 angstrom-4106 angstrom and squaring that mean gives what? 401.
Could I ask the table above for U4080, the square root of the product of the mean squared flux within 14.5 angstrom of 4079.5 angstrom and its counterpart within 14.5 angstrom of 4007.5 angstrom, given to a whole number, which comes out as 680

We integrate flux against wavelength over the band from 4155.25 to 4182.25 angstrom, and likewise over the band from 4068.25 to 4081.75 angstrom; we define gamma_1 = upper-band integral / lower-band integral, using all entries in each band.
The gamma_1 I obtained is 2.0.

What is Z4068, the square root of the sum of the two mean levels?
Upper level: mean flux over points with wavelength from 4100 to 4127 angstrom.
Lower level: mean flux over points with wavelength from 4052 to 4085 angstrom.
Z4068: 7.07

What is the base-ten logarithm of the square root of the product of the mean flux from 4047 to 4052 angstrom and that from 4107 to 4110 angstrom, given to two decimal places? 1.39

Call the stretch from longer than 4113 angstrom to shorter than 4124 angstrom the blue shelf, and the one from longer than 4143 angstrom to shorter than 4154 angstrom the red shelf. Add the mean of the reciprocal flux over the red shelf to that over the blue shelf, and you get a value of 0.0777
